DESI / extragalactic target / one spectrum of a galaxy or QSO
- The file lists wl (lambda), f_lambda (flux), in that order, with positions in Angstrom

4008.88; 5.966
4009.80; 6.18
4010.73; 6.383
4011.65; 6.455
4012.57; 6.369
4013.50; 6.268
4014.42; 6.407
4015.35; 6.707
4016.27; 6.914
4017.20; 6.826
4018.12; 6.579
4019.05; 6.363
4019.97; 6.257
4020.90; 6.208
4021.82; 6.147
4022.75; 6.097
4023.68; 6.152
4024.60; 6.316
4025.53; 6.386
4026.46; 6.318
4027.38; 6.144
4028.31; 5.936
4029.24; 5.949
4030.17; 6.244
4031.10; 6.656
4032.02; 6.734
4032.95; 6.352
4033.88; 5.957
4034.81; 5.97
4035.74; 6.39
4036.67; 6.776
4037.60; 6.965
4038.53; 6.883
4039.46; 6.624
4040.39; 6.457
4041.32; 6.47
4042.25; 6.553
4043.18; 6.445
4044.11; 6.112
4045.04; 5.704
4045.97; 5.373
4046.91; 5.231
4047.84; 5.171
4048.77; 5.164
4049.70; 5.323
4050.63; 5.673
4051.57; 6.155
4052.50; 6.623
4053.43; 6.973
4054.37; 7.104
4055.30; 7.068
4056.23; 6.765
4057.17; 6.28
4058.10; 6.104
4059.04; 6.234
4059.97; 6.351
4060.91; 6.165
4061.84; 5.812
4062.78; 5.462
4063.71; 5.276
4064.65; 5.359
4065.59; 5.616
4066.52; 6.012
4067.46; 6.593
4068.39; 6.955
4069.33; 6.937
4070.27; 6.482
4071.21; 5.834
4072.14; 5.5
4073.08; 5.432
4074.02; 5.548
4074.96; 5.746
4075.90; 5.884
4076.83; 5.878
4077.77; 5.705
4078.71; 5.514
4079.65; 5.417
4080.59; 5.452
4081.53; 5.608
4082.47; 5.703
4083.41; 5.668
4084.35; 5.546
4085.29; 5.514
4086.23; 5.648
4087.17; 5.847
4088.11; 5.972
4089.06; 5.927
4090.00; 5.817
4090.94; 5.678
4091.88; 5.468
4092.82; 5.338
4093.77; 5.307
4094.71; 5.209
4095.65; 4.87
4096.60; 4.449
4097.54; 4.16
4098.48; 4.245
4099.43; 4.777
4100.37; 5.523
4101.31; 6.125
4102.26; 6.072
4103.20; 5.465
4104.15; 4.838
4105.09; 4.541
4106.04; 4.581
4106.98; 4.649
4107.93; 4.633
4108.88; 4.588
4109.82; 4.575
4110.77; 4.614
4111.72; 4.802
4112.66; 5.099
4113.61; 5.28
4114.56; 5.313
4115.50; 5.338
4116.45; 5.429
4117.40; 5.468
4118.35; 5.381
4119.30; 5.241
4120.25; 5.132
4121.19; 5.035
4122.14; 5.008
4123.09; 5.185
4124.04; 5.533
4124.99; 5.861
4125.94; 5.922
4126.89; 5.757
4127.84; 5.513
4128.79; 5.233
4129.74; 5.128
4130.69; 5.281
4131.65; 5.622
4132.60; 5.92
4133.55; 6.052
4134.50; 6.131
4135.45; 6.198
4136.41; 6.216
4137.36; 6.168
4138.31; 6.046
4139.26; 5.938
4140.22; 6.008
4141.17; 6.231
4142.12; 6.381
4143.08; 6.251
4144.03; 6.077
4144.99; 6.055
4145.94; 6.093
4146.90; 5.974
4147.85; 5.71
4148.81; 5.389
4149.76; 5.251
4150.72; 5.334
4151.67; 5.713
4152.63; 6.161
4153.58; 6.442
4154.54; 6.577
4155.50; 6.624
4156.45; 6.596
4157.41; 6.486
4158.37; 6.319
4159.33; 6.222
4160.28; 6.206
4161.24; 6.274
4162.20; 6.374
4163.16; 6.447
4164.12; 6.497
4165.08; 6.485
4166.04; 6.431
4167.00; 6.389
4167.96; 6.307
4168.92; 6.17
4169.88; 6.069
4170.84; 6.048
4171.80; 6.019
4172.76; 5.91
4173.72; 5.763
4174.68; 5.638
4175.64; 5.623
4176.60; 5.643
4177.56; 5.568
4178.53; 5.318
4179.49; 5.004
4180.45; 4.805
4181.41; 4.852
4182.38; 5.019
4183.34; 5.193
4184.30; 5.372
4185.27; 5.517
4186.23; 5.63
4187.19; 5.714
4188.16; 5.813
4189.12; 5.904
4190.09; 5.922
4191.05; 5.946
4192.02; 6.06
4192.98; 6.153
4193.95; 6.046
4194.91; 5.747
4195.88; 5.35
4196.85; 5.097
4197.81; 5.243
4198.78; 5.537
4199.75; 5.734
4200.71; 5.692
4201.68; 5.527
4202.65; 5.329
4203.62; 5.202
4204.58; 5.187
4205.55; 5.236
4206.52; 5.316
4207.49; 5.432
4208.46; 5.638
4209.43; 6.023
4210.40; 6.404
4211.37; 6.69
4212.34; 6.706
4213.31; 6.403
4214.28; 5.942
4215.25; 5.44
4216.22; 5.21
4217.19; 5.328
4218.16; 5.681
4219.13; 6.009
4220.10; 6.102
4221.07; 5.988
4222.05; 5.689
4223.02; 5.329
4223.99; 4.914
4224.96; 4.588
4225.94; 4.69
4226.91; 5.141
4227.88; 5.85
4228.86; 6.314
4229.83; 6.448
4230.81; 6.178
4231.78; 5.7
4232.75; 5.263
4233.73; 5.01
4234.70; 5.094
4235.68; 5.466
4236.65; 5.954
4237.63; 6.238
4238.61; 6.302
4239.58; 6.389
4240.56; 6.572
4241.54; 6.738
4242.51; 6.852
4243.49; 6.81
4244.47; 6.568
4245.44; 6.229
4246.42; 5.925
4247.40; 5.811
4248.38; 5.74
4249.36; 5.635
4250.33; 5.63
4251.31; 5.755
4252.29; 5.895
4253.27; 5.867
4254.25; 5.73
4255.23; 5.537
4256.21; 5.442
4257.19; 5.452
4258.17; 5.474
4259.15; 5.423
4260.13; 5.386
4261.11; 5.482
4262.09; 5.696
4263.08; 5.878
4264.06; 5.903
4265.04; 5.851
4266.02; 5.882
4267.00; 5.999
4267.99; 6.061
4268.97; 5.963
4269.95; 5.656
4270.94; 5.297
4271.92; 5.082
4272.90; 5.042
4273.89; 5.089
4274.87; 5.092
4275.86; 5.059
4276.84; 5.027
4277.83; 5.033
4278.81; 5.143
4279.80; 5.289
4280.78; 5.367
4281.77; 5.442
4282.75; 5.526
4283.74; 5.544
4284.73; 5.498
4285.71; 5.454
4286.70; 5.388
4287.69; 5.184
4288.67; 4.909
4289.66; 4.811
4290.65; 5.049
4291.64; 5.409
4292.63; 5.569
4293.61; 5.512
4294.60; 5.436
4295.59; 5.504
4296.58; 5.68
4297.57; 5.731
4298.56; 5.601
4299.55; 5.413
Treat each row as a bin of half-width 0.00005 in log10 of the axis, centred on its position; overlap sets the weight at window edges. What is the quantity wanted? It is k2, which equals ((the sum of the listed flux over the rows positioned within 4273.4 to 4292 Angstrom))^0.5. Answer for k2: 9.97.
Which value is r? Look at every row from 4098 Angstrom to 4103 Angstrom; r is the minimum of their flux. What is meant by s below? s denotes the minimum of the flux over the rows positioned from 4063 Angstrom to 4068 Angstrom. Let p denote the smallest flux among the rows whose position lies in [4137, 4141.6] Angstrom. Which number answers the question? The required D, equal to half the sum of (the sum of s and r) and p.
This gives 7.73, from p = 5.938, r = 4.245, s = 5.276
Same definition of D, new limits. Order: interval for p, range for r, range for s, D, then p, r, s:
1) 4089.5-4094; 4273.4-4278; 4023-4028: 8.24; 5.307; 5.027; 6.144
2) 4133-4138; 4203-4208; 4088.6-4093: 8.29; 6.052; 5.187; 5.338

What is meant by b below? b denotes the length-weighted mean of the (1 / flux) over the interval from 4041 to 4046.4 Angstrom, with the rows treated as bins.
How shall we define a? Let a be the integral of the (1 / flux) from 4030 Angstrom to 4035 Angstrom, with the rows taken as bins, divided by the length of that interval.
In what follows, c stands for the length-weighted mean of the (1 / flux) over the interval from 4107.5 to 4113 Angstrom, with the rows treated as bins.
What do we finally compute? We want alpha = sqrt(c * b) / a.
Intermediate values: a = 0.16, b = 0.16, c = 0.21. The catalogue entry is 1.18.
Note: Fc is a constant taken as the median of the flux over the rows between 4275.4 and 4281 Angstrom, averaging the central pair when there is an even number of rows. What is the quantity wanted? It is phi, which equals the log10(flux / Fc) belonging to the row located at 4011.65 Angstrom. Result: 0.10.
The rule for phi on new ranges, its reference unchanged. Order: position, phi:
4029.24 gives 0.07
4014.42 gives 0.10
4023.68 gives 0.08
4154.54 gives 0.11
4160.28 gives 0.09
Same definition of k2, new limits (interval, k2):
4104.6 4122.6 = 9.73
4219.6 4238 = 10.29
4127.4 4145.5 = 10.60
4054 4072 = 10.88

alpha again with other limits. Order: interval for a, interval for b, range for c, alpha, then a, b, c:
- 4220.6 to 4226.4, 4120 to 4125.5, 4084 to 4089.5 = 0.94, 0.19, 0.19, 0.17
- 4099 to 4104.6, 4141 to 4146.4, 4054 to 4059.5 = 0.85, 0.18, 0.16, 0.15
